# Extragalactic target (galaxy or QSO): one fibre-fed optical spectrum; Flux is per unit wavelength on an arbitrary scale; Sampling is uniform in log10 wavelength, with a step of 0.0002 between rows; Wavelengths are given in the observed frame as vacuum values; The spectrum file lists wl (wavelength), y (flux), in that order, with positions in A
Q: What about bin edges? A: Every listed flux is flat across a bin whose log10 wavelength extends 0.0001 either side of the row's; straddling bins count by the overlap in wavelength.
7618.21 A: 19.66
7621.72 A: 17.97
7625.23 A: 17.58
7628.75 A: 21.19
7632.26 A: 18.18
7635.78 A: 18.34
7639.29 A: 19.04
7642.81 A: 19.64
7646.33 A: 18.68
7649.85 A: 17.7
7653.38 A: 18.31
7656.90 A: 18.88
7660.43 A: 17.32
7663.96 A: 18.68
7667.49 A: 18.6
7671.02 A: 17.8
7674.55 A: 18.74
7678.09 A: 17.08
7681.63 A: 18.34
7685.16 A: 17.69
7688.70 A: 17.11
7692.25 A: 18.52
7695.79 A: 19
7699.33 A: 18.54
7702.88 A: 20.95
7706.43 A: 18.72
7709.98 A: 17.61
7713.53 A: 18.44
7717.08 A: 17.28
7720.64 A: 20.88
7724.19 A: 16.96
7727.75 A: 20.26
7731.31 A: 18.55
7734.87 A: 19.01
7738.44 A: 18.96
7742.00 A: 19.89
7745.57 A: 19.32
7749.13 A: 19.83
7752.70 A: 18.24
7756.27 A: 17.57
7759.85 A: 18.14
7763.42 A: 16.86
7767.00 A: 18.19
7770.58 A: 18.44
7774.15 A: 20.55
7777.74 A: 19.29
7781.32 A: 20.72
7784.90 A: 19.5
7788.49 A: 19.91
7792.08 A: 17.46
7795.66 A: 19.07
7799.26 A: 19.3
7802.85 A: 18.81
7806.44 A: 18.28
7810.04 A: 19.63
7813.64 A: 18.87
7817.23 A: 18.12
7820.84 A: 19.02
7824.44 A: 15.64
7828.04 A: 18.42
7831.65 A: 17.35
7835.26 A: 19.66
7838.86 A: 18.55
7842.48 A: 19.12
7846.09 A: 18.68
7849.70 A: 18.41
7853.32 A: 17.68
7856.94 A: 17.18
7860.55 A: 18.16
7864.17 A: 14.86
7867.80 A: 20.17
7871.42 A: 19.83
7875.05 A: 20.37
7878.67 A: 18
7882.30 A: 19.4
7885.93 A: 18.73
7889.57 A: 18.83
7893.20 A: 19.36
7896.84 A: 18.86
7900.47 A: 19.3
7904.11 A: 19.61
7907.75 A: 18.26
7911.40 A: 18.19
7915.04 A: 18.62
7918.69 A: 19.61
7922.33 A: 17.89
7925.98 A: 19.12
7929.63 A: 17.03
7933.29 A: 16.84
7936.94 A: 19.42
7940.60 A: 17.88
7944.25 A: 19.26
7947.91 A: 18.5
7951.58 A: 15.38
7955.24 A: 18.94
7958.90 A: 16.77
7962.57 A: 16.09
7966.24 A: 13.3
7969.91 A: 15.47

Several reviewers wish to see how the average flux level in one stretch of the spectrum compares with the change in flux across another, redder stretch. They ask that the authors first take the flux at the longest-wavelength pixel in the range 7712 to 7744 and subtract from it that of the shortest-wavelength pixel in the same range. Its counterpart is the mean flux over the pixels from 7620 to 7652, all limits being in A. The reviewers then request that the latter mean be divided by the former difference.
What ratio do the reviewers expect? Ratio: 13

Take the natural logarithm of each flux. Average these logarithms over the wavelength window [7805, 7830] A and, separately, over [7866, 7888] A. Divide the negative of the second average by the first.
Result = -1.02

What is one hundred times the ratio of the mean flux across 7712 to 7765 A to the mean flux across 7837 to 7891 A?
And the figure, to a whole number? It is 101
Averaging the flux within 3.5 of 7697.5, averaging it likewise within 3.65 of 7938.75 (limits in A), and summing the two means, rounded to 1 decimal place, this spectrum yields 37.4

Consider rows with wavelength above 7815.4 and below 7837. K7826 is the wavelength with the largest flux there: 7835.26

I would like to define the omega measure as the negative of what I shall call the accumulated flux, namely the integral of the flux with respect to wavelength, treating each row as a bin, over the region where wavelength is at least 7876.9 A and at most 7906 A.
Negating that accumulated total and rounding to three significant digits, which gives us -553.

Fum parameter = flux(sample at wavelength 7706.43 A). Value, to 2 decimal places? 18.72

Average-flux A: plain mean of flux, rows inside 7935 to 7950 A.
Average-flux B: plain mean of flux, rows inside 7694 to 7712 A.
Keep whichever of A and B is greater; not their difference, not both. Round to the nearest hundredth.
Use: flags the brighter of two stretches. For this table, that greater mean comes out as 18.96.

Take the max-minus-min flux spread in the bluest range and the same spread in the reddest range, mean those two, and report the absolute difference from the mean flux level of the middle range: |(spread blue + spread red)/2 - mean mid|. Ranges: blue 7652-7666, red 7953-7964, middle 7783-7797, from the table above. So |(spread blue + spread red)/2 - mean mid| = 16.8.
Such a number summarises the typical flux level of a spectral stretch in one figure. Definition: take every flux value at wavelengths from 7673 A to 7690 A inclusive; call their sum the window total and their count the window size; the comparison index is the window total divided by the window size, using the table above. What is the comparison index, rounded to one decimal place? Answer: 17.8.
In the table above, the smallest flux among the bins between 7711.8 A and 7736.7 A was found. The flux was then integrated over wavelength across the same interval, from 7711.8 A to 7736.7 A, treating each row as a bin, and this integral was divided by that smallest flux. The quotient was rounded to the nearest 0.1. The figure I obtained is 27.6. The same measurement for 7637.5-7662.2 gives 26.4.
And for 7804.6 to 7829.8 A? 29.5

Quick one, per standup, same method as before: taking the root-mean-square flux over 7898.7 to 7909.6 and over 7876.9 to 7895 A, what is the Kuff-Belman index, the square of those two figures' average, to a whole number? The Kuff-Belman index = 360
